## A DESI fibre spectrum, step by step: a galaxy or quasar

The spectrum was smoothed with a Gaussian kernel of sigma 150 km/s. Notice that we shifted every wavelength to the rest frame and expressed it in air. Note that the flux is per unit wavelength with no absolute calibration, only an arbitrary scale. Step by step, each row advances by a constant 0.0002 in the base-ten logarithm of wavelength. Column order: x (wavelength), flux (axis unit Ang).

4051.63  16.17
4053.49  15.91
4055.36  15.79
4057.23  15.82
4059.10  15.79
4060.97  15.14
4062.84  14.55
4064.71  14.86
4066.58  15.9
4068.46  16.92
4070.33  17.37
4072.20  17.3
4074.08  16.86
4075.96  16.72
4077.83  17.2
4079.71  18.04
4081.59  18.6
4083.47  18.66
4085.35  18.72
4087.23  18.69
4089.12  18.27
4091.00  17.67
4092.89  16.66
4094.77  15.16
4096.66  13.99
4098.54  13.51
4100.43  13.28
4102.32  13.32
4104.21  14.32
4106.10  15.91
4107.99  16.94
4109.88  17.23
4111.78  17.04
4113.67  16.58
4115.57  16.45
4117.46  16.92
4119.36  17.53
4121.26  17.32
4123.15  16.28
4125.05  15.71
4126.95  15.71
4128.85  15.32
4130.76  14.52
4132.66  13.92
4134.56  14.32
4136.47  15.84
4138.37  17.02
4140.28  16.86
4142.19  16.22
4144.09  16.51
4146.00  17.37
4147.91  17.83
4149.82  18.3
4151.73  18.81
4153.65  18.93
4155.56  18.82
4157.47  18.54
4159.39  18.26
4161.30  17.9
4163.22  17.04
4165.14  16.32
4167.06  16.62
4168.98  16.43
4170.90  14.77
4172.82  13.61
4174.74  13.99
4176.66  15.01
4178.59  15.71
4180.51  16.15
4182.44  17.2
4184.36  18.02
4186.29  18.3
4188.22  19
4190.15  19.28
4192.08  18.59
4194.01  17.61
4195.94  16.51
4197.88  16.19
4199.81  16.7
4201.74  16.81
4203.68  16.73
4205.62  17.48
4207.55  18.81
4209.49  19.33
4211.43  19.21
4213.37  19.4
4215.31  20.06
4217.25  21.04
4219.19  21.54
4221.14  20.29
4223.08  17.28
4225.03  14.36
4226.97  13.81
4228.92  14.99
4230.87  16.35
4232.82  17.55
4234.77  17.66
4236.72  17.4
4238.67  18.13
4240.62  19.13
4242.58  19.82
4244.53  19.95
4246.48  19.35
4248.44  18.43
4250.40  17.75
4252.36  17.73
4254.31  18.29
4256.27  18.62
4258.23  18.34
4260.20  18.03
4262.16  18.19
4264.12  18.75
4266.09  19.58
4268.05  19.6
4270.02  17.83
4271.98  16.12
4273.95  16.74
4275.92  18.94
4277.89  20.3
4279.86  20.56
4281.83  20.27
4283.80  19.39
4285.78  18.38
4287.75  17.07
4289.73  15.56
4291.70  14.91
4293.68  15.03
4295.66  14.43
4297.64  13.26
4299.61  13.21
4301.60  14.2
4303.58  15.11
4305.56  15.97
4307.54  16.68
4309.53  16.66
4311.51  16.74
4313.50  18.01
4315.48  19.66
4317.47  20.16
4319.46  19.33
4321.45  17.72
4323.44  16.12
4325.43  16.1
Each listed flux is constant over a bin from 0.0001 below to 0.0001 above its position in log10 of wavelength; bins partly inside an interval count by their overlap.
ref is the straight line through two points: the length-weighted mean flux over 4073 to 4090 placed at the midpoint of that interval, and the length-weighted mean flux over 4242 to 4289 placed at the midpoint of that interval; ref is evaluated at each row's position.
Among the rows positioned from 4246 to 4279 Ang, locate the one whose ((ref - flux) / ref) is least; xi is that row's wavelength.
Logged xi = 4277.89 Ang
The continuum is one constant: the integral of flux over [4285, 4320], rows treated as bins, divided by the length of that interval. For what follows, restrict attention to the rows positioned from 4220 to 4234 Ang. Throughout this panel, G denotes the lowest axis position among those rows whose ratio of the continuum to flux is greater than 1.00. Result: 4225.03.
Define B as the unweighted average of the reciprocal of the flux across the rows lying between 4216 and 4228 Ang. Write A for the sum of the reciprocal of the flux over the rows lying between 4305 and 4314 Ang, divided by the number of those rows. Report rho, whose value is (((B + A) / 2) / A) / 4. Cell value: 0.245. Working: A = 0.0596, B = 0.057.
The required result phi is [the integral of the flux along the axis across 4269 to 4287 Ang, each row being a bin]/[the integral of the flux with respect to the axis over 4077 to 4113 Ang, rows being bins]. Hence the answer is 0.6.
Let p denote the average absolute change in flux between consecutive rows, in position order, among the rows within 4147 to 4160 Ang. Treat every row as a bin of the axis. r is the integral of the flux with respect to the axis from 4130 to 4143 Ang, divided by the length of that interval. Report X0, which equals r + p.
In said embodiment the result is 15.8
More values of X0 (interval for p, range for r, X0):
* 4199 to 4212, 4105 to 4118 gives 17.2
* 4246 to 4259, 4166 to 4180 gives 15.7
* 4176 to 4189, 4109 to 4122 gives 17.7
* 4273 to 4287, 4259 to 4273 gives 19.3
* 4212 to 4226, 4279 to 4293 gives 19.5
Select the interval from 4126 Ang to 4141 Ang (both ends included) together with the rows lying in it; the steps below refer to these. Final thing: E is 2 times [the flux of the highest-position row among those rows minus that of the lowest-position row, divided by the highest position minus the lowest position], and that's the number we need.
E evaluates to 0.17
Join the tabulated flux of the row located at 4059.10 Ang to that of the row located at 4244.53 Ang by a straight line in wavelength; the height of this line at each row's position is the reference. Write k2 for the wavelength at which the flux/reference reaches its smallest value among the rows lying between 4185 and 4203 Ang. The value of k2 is 4197.88 Ang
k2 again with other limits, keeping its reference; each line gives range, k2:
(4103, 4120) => 4104.21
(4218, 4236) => 4226.97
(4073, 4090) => 4075.96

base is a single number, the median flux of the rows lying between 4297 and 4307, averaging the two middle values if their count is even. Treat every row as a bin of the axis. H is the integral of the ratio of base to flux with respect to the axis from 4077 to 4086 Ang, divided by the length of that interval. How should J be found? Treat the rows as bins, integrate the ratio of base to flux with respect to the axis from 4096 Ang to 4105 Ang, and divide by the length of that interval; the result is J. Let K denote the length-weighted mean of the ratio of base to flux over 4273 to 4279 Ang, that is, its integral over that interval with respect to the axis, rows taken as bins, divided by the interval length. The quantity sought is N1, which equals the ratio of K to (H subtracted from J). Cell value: 3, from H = 0.78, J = 1.04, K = 0.76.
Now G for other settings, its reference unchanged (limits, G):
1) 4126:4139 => 4126.95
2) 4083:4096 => 4094.77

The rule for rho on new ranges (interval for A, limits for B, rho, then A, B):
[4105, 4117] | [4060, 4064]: 0.266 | 0.0600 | 0.067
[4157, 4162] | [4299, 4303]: 0.291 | 0.0549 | 0.073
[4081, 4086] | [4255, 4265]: 0.252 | 0.0536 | 0.054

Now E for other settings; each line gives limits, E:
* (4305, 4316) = 0.74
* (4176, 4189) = 0.69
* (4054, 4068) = 0.02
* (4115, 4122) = 0.31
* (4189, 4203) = -0.43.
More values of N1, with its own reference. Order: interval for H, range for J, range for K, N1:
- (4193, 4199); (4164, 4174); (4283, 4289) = 11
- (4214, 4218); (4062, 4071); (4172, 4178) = 5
